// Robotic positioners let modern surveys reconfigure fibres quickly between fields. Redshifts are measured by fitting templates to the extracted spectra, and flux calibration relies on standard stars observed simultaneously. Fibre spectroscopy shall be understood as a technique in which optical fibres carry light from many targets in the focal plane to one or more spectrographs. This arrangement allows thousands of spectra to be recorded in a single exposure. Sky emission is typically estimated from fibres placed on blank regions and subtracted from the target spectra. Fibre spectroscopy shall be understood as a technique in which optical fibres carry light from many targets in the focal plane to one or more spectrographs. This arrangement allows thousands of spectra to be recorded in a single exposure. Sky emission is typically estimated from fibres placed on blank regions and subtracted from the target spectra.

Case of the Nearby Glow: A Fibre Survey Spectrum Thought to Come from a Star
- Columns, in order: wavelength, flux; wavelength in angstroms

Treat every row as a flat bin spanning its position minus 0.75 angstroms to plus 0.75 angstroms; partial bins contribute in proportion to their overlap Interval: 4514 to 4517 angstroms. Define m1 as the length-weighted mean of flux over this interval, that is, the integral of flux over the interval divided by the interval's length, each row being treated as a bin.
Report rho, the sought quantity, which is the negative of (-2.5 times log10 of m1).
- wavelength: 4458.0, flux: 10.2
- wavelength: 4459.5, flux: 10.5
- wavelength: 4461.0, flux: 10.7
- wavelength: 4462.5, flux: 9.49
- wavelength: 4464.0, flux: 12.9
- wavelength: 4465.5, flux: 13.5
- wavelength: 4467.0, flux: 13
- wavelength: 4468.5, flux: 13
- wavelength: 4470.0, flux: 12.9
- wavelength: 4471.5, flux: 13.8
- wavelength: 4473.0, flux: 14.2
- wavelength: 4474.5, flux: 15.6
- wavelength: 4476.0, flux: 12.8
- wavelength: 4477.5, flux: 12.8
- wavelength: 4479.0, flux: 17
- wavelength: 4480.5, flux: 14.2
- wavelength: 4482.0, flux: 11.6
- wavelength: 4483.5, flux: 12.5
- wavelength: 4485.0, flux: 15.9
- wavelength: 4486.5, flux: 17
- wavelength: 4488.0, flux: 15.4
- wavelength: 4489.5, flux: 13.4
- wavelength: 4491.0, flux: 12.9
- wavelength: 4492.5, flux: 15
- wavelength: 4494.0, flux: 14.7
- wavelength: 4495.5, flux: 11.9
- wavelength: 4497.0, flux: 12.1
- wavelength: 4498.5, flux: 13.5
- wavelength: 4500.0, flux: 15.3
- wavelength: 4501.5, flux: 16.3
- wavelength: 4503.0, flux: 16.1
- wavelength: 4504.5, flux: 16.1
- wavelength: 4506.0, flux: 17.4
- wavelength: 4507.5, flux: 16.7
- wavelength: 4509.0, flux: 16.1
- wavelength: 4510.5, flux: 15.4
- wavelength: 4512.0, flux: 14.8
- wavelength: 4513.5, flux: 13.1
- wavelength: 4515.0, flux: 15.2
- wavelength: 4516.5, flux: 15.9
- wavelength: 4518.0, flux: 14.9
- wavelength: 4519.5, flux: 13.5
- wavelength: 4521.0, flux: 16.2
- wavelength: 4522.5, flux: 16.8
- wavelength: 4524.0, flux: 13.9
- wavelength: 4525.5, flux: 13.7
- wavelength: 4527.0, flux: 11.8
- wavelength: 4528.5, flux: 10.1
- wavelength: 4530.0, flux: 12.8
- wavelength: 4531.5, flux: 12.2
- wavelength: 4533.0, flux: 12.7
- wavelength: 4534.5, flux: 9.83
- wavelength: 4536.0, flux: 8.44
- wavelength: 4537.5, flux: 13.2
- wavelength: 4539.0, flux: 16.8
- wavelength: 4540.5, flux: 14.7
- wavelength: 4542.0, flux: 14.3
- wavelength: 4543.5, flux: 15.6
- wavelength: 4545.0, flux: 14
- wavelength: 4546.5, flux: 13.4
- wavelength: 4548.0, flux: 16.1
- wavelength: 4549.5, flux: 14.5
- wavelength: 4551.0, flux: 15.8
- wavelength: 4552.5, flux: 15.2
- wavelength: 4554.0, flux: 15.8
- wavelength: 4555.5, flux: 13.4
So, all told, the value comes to 2.96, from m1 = 15.3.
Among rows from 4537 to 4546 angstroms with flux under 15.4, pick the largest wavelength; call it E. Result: 4545.0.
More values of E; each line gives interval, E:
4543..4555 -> 4552.5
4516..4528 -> 4527.0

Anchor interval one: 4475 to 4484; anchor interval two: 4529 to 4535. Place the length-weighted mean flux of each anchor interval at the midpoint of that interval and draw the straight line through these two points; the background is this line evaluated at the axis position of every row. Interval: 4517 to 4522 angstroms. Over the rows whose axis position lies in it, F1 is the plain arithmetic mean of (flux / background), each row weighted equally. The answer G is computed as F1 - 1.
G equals 0.21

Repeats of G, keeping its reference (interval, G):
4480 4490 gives 0.07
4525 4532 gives 0.01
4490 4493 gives 0.06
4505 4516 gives 0.23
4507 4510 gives 0.30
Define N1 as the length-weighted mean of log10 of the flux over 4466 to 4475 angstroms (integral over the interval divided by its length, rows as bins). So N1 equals 1.14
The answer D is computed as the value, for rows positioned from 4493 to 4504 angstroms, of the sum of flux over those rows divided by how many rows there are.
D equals 14.3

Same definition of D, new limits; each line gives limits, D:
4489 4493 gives 13.8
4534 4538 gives 10.5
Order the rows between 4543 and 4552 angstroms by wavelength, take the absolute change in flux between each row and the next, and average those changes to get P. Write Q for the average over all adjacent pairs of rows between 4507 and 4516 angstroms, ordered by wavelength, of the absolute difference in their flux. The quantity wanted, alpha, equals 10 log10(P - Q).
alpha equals -3.8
